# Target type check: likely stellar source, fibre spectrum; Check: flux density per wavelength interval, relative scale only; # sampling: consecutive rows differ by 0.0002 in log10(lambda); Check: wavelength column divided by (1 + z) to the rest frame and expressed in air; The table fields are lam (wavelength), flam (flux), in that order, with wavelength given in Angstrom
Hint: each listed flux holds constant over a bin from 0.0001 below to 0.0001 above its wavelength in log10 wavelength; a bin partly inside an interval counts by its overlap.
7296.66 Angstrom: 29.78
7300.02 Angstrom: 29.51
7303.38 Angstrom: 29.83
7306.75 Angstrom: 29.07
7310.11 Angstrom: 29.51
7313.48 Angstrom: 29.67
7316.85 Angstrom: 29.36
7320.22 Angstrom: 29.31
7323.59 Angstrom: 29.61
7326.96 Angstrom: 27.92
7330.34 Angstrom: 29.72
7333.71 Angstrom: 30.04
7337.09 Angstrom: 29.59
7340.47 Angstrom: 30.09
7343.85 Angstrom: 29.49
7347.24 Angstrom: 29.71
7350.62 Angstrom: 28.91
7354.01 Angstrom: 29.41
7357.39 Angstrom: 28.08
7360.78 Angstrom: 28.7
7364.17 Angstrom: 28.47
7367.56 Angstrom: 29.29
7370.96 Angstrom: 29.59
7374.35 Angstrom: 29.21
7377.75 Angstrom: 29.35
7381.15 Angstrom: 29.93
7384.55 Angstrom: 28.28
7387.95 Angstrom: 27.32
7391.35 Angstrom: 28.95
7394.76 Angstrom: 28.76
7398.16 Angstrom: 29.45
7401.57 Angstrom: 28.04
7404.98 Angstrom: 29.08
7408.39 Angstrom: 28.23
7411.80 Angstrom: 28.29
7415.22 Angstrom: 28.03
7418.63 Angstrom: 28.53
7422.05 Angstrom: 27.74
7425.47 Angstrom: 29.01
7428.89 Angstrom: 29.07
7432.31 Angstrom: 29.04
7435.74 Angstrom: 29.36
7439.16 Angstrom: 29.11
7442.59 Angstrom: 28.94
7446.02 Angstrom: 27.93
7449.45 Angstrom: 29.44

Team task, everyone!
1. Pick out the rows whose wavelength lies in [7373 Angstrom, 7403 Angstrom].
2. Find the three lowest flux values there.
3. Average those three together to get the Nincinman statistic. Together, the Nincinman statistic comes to 27.88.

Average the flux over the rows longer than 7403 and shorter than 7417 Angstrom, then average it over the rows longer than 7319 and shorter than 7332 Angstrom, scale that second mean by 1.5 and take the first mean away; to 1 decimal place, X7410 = 15.3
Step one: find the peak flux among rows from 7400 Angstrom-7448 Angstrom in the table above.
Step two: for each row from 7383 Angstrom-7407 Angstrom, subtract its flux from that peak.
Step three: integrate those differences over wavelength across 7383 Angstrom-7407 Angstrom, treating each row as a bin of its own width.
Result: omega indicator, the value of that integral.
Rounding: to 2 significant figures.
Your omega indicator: 19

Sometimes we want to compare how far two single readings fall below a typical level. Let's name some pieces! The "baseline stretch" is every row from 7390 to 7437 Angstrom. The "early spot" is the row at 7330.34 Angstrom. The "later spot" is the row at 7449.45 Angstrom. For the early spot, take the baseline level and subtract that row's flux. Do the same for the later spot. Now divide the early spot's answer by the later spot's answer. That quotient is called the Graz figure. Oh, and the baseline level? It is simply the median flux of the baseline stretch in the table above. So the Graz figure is 1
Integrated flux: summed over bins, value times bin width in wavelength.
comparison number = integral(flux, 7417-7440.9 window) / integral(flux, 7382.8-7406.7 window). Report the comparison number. 1.01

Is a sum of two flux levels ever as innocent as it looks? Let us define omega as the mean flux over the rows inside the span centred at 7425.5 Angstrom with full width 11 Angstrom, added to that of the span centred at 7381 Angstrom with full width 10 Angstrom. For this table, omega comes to 57.8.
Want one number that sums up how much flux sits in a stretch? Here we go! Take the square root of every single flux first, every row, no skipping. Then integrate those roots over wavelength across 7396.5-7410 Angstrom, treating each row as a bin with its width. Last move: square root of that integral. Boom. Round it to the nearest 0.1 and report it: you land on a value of 8.5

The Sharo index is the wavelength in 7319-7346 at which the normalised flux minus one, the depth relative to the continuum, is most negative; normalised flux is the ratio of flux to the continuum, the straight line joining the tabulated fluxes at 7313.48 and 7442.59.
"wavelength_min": 7326.96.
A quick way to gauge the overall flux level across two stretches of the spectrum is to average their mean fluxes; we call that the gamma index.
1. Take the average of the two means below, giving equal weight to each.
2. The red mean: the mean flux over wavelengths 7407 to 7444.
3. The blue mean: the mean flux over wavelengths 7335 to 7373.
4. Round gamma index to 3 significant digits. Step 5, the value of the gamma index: 28.9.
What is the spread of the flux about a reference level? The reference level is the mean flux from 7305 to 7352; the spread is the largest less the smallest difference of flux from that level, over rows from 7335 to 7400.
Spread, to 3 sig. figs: 2.77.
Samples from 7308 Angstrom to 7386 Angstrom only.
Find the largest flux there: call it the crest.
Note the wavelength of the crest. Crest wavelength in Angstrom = 7340.47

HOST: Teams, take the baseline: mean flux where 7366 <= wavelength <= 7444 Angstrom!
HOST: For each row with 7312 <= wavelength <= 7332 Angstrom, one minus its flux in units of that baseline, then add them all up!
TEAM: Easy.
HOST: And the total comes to -0.10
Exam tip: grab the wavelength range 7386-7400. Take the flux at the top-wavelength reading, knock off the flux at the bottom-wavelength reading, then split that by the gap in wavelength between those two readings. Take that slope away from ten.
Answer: 9.8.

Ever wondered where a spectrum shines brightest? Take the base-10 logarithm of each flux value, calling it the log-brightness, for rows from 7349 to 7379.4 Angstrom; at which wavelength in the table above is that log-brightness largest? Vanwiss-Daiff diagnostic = 7370.96 Angstrom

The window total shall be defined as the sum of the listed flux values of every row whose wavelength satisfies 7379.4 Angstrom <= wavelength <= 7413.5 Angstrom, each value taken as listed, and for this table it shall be 286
